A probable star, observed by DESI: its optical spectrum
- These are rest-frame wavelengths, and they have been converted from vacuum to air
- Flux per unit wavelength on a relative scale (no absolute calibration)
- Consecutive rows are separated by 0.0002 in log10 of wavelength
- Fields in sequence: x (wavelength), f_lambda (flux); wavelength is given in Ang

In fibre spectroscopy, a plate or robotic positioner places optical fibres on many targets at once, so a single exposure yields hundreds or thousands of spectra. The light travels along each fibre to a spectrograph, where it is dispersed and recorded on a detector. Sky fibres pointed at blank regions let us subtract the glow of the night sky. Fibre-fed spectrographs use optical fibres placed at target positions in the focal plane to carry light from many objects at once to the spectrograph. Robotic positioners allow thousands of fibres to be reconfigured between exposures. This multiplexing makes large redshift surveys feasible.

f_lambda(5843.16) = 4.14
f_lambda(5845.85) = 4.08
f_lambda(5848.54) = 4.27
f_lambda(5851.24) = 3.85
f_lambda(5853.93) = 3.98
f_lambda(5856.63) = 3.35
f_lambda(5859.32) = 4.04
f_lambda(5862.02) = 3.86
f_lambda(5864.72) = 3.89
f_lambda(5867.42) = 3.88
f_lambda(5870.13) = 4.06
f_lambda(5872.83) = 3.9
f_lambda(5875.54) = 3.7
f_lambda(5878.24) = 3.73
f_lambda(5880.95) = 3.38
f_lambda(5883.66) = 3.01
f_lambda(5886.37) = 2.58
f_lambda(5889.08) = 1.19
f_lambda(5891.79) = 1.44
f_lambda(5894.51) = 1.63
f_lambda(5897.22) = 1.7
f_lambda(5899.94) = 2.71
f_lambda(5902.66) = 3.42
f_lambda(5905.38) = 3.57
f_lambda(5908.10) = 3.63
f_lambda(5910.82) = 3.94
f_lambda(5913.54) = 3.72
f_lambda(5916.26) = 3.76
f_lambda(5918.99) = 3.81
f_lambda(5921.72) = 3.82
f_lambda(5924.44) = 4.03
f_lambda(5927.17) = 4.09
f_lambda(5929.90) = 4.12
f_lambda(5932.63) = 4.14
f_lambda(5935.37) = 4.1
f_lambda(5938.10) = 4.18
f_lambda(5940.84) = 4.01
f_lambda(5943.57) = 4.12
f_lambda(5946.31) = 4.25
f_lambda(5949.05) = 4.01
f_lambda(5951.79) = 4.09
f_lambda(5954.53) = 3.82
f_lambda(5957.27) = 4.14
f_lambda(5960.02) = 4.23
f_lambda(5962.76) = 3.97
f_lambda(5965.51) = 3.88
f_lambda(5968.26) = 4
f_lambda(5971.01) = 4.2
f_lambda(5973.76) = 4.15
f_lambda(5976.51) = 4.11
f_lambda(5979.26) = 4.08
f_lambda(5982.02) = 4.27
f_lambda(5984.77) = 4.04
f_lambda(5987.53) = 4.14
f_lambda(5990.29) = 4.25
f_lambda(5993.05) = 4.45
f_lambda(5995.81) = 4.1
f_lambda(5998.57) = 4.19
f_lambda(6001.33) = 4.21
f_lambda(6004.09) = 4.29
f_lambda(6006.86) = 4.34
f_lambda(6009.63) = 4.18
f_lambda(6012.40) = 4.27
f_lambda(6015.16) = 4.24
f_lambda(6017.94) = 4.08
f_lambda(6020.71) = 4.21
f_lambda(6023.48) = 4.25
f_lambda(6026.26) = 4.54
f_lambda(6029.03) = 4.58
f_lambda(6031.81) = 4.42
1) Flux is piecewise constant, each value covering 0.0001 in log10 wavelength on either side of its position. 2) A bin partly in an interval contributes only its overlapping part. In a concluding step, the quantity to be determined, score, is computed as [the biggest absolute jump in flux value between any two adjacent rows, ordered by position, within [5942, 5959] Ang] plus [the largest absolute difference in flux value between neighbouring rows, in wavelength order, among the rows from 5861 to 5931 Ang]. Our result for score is 1.71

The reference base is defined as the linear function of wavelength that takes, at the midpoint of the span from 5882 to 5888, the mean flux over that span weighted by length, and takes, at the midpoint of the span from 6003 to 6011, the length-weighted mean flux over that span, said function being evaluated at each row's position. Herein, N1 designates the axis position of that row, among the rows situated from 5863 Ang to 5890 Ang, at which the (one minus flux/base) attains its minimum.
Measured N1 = 5870.13 Ang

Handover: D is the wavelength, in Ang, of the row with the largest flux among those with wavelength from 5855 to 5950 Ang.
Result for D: 5946.31 Ang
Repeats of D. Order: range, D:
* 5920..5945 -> 5938.10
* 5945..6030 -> 6029.03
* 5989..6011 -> 5993.05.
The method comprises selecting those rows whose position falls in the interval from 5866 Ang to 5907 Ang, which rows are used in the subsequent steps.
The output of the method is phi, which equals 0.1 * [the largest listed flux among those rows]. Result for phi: 0.406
